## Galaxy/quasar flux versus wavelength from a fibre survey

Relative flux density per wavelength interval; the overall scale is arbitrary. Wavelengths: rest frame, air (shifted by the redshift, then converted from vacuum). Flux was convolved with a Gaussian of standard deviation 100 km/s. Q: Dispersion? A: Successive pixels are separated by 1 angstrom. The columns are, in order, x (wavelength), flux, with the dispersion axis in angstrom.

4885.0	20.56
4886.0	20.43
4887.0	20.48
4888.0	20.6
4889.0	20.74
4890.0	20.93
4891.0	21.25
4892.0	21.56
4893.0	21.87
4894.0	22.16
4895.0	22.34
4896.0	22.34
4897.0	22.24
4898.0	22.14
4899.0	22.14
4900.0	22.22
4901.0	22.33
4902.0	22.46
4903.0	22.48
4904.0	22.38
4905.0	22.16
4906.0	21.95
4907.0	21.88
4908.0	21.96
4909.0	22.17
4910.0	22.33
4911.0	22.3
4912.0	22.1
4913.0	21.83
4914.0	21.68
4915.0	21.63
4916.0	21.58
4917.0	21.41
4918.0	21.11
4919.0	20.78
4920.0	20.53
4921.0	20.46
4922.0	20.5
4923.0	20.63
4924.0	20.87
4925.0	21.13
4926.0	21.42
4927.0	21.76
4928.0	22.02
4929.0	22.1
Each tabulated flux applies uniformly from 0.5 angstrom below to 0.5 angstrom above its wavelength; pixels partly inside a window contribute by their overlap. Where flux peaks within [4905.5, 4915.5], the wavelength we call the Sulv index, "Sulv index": 4910.0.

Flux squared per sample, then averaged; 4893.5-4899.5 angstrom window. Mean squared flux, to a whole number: 494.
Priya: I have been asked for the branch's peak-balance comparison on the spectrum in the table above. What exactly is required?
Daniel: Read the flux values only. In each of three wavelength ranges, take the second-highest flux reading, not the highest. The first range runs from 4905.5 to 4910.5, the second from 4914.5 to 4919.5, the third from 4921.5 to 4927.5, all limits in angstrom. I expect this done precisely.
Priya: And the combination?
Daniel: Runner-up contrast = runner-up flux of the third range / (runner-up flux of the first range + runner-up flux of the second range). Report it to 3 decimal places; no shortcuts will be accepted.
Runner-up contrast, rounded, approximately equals 0.490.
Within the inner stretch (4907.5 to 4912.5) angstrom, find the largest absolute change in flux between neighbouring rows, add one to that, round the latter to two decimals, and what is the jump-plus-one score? 1.21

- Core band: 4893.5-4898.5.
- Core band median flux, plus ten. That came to 32.2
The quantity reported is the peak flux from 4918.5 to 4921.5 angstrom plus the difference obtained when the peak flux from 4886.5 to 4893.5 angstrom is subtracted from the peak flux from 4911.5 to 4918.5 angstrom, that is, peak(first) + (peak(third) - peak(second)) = 21.0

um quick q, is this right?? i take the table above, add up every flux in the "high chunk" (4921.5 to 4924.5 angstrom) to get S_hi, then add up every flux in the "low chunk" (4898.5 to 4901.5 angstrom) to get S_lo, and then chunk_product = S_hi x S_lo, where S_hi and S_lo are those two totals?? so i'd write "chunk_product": 4135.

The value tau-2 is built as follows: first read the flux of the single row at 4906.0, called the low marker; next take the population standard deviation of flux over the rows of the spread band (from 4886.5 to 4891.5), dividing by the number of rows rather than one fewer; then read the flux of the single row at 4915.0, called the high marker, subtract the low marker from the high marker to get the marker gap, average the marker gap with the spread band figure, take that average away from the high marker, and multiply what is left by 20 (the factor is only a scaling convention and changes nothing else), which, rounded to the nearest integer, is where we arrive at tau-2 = 433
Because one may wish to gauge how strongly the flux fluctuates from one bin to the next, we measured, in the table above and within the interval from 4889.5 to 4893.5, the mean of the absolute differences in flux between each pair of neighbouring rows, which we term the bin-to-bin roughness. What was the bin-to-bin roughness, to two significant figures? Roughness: 0.31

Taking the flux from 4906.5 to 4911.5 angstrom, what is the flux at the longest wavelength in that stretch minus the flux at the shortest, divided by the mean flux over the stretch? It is 0.019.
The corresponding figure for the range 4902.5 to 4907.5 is -0.027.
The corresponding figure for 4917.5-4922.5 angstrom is -0.030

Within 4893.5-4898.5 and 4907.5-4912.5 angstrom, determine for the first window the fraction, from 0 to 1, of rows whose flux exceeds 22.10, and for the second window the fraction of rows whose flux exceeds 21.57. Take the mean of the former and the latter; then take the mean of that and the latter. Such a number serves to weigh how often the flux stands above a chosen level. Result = 1.0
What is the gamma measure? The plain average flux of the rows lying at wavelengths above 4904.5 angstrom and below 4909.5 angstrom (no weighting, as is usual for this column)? 22.0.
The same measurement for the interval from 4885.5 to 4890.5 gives 20.6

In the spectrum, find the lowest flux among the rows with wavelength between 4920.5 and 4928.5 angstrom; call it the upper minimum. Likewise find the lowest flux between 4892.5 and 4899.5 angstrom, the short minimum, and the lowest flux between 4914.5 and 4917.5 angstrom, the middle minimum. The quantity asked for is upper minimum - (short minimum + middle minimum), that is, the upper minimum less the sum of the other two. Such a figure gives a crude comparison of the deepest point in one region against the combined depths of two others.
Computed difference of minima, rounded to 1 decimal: -22.8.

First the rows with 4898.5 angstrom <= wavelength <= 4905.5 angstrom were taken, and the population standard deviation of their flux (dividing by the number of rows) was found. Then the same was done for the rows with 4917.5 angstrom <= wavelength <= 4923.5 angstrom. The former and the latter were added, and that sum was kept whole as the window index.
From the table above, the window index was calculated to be 0.35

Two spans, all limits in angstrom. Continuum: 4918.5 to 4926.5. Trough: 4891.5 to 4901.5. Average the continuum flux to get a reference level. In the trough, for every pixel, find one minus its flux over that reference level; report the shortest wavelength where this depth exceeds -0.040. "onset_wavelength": 4892.0 angstrom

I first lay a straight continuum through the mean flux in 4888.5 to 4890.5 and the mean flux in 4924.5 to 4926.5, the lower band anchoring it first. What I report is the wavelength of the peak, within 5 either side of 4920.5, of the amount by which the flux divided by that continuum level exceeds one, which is 4916.0 angstrom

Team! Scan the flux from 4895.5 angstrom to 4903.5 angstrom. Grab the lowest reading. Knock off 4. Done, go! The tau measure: 18.1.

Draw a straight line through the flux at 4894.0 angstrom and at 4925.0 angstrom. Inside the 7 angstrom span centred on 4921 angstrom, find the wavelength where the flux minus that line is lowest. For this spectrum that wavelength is 4921.0 angstrom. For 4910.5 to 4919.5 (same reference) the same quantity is 4919.0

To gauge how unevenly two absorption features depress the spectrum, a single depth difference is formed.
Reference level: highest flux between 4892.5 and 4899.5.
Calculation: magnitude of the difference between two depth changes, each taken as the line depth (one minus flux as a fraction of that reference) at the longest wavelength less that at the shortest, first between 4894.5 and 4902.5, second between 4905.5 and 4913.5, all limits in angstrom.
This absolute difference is 0.011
